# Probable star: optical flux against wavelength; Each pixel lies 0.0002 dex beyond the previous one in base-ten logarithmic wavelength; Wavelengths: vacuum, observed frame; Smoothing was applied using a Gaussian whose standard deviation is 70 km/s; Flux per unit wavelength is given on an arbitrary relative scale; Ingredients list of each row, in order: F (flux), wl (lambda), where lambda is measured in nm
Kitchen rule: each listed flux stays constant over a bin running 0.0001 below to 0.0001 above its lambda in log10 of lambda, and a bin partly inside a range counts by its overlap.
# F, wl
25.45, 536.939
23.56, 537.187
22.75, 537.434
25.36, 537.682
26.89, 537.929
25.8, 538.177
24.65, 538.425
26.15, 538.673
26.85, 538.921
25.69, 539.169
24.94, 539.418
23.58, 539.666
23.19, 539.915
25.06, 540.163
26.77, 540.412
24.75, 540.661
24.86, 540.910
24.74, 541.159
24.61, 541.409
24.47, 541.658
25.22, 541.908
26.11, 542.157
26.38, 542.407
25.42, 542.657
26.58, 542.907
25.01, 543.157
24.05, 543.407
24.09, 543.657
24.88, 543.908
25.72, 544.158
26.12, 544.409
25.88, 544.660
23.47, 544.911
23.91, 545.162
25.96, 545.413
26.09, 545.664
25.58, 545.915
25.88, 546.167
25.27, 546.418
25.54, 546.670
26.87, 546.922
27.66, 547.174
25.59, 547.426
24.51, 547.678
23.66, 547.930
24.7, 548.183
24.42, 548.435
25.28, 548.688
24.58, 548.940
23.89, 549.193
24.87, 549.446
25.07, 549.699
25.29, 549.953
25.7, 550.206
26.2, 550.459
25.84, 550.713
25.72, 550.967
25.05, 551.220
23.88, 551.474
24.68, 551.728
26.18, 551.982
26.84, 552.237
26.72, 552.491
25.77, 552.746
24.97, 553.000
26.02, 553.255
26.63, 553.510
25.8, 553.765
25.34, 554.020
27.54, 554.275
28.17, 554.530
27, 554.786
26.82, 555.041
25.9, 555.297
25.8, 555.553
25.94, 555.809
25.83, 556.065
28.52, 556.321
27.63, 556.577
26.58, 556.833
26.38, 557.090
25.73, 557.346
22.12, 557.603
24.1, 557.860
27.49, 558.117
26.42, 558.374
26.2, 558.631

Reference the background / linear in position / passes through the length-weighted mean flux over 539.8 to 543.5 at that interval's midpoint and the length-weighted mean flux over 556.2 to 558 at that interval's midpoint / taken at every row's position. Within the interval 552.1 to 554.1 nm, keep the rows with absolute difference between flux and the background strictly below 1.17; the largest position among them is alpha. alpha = 554.020 nm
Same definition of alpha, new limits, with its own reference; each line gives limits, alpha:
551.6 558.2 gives 557.346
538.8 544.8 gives 544.660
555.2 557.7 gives 557.346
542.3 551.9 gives 551.728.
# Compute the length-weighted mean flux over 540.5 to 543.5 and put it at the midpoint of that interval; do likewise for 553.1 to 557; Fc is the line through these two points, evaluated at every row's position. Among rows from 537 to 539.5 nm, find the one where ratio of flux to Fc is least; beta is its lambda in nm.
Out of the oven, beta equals 537.434 nm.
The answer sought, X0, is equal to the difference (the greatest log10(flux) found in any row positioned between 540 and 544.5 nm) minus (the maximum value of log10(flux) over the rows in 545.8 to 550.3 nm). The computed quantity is -0.014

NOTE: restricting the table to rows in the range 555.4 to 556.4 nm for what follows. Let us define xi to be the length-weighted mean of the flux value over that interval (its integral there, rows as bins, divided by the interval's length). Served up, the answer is 26.4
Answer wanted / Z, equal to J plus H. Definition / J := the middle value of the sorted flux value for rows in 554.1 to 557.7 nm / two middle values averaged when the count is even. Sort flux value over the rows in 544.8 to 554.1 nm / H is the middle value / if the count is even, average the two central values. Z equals 52.0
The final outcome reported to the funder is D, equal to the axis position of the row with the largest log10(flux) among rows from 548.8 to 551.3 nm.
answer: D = 550.459 nm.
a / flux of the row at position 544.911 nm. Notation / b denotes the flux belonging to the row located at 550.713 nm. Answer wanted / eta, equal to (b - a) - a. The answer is -21.1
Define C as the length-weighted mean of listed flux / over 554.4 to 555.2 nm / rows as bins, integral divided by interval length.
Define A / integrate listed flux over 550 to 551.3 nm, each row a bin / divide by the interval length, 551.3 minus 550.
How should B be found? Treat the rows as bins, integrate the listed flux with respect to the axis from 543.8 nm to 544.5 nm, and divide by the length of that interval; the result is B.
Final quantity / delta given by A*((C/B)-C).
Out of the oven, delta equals -674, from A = 25.7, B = 25.6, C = 27.3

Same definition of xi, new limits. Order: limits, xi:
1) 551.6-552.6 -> 26.1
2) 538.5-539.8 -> 25.4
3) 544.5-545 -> 24.8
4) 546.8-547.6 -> 26.6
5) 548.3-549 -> 24.8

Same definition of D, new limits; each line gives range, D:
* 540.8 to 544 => 542.907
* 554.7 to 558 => 556.321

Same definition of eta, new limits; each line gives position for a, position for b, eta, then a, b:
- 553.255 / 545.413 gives -26.1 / 26.02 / 25.96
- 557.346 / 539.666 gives -27.9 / 25.73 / 23.58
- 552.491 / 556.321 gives -24.9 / 26.72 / 28.52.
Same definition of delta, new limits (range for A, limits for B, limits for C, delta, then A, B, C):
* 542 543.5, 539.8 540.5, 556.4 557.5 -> -654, 25.6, 25.0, 26.6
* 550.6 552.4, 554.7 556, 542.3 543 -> -640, 25.5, 26.2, 26.1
